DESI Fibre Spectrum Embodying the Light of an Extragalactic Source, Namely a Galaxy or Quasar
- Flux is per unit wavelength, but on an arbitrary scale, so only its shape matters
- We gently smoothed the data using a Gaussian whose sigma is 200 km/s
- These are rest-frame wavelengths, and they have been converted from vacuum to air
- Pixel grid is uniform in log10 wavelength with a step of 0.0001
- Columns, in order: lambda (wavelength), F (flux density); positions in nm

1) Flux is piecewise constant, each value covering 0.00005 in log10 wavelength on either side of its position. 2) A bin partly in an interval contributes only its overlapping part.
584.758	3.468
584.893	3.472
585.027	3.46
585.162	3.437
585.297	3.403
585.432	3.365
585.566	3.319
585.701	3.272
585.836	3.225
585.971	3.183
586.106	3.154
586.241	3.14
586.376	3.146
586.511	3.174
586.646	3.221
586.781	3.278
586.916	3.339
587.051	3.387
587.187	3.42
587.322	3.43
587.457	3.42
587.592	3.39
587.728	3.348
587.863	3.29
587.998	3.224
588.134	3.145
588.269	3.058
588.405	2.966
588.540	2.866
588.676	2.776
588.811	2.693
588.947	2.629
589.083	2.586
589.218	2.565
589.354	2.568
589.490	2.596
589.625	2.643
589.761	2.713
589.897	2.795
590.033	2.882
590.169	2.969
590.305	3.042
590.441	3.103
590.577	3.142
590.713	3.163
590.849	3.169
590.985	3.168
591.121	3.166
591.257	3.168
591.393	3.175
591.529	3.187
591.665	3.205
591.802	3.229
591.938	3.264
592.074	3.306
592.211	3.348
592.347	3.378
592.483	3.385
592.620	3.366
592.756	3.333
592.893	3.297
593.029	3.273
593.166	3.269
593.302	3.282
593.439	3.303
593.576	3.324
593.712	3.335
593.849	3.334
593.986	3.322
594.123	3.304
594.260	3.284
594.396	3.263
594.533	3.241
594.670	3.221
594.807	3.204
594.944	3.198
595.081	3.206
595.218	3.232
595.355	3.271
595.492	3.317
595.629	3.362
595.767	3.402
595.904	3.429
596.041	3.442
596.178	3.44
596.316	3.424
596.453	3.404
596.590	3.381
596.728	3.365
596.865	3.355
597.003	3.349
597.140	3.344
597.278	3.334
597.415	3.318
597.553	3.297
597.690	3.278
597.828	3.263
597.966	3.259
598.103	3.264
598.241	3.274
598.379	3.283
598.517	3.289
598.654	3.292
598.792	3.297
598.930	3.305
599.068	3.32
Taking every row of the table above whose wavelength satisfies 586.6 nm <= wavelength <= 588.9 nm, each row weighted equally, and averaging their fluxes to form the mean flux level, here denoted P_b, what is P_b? 3.19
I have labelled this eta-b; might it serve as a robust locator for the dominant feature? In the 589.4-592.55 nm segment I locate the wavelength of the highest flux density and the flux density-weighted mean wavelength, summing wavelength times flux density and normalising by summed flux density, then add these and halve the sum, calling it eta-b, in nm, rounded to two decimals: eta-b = 591.76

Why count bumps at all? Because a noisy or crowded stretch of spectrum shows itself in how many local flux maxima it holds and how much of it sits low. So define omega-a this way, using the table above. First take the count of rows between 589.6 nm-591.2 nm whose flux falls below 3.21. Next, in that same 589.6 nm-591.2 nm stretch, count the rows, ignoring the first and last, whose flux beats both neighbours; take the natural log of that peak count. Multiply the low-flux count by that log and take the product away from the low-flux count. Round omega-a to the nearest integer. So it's 12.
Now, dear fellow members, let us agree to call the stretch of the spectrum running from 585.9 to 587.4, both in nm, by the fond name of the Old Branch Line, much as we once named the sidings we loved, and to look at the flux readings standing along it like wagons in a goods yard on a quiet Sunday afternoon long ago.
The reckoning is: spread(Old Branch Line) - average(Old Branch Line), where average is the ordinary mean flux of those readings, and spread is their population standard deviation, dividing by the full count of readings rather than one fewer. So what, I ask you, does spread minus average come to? -3.15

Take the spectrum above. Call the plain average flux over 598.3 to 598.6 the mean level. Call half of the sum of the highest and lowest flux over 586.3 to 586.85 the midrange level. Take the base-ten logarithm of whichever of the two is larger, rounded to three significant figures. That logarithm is 0.517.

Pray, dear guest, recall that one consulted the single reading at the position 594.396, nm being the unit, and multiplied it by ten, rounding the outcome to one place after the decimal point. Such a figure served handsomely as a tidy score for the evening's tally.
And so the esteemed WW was 32.6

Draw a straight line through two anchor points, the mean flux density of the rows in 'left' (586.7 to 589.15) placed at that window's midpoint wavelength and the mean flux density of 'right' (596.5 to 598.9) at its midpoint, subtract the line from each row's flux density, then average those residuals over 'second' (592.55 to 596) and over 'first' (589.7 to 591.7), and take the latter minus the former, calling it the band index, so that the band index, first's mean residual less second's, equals -0.16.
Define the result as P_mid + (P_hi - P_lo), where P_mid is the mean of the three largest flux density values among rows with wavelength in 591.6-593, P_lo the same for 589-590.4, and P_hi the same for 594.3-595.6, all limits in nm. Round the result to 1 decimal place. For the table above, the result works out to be 3.7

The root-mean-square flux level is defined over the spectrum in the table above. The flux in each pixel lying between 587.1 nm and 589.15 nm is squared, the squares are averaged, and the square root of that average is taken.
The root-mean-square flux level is 3.10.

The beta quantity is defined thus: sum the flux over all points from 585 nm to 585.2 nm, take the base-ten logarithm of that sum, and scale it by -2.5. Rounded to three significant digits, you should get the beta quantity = -2.10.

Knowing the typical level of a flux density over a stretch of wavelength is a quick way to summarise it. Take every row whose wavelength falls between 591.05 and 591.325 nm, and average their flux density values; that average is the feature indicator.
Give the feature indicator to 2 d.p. 3.17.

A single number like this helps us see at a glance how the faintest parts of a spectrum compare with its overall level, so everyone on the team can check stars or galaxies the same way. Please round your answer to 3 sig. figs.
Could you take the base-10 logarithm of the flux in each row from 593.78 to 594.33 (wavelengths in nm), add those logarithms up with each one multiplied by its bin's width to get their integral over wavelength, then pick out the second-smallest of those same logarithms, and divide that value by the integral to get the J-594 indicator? 1.82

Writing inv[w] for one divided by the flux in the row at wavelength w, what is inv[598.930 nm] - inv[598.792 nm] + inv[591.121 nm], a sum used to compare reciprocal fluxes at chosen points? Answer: 0.32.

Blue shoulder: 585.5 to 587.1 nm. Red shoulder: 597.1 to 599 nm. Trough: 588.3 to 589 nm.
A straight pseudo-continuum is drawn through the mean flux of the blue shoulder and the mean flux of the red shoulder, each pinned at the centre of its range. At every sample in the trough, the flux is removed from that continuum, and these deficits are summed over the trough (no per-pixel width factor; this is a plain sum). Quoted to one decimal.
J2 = 2.3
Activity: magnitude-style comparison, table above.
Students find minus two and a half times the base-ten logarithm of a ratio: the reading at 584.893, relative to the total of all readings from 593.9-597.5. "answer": 3.49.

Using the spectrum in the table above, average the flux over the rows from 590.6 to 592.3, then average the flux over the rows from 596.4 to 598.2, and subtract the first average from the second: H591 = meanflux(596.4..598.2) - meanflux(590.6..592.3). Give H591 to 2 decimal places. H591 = 0.11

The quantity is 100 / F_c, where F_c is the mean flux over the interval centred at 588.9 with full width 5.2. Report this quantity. 32.8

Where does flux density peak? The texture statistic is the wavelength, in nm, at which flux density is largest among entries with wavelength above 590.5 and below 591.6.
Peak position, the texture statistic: 591.529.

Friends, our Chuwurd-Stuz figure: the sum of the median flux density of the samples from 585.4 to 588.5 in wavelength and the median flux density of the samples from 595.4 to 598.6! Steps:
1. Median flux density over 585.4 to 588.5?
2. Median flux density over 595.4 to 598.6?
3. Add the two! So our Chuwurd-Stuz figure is 6.62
